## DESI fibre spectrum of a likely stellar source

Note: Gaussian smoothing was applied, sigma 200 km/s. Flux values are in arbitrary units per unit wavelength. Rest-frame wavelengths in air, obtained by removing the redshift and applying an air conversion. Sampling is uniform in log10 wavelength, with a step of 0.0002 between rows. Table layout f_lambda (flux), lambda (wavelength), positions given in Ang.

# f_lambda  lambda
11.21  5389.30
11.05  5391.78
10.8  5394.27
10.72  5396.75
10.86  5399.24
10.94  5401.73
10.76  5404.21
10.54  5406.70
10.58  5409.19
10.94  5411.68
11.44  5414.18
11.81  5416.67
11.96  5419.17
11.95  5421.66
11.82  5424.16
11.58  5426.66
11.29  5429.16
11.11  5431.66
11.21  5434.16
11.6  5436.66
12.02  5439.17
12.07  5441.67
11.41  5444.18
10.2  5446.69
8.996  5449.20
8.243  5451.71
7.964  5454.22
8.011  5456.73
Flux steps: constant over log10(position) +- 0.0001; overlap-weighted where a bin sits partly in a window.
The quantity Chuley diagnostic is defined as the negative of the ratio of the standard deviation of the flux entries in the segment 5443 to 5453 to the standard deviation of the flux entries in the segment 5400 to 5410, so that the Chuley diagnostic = -7.57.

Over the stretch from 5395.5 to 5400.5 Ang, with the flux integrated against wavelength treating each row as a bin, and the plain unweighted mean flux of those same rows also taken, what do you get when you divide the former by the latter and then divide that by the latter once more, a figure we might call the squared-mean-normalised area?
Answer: 0.46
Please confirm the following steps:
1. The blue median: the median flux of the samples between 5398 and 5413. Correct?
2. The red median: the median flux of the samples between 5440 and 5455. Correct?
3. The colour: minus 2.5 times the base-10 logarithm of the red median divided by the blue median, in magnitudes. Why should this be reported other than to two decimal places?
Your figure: 0.13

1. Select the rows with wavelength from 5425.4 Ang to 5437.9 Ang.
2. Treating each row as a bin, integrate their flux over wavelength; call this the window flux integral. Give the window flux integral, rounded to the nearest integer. 142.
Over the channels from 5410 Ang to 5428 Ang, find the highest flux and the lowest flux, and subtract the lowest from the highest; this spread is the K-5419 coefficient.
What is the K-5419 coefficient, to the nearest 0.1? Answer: 1.0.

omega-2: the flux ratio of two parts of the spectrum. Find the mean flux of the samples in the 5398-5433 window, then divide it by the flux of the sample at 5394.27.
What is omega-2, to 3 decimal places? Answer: 1.042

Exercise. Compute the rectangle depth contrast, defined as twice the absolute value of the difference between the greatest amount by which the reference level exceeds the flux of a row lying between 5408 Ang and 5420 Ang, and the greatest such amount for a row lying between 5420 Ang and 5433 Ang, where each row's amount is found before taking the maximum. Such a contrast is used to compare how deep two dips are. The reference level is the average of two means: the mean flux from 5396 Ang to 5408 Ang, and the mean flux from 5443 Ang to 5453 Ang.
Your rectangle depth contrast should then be 1.1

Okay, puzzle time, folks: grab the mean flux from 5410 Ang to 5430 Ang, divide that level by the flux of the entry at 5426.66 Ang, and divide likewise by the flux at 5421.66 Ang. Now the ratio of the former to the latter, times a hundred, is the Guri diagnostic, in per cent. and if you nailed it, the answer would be 103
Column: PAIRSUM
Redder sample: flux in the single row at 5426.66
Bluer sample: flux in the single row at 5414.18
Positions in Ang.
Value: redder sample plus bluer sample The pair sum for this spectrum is 23.02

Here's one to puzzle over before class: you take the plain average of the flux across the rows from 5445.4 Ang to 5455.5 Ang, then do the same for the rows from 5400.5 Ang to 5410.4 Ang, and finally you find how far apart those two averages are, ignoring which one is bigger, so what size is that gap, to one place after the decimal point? 1.9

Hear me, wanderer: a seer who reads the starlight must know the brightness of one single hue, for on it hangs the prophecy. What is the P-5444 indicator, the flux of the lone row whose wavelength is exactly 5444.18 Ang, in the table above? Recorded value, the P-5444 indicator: 11.41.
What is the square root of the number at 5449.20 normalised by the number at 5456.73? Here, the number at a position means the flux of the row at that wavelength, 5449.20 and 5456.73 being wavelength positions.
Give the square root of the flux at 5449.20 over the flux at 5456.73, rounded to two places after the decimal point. 1.06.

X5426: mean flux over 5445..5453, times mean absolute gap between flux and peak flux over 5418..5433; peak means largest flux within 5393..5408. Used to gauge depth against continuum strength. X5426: 6.2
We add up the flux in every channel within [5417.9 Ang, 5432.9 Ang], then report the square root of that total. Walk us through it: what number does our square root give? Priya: 8.35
